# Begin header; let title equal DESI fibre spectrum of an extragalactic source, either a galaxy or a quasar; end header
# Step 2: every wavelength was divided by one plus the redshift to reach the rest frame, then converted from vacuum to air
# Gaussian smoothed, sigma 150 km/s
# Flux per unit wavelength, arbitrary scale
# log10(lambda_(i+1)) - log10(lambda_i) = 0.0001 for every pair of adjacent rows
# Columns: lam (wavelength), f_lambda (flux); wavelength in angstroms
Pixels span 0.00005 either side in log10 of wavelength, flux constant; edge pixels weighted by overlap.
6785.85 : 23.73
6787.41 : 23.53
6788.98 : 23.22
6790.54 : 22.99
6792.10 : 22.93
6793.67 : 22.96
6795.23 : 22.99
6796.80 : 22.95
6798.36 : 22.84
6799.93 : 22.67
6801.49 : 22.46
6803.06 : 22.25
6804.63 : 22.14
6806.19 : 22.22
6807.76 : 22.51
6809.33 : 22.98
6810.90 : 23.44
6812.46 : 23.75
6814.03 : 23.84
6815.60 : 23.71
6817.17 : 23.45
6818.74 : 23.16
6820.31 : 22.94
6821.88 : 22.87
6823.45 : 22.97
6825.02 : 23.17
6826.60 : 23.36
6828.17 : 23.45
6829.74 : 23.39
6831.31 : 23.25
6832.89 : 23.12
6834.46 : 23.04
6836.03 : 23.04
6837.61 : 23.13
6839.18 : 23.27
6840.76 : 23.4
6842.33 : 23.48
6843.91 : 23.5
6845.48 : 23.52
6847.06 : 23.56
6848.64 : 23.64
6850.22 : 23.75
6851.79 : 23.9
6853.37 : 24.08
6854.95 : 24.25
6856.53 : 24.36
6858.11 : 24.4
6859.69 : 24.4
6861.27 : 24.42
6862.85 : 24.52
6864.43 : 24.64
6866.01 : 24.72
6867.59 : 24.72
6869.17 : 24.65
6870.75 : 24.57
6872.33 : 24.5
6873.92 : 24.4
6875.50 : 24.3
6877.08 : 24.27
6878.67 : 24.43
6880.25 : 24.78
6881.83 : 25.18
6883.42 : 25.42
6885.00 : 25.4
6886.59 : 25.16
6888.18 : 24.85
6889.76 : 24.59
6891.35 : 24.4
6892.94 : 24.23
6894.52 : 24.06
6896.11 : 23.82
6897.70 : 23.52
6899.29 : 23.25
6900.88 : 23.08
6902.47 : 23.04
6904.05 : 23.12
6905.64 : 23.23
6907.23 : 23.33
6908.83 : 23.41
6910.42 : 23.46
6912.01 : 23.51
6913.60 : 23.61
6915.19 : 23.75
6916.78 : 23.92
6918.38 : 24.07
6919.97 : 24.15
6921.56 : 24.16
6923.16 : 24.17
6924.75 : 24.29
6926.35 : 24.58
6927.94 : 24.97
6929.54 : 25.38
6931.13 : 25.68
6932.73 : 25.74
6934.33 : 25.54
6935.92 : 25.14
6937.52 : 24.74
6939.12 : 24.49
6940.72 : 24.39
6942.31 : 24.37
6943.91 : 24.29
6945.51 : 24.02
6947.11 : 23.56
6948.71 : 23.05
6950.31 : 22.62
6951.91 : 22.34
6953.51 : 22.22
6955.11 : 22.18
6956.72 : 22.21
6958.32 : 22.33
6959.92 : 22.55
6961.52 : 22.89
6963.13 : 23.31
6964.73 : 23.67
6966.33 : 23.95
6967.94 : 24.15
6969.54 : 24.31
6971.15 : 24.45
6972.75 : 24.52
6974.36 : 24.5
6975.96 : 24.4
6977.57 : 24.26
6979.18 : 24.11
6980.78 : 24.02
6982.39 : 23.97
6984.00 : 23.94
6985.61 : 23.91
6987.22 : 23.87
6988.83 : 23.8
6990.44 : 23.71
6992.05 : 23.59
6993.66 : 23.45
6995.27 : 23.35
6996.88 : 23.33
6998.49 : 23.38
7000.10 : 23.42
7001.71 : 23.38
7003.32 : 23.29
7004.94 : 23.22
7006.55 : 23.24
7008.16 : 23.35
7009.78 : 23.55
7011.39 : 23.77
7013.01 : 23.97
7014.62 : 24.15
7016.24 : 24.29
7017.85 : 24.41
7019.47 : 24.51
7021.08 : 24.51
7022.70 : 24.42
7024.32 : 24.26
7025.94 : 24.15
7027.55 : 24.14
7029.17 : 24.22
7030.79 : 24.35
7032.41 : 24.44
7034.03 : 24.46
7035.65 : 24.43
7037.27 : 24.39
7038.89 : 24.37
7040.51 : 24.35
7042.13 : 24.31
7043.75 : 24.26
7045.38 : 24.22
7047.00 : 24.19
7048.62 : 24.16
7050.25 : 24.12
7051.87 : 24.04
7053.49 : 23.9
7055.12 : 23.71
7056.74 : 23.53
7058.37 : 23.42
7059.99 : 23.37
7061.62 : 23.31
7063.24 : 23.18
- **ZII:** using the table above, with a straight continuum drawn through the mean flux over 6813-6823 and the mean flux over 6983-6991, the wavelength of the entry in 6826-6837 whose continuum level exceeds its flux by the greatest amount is 6836.03 angstroms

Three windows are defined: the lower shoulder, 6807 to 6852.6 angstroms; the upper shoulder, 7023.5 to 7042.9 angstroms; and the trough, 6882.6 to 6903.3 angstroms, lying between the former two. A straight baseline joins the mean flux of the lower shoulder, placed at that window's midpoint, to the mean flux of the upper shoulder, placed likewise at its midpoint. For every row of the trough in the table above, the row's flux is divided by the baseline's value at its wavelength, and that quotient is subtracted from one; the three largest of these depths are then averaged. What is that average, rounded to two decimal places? 0.02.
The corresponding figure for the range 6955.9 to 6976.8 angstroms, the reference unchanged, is 0.07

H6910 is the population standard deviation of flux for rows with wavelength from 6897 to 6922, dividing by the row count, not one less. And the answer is 0.364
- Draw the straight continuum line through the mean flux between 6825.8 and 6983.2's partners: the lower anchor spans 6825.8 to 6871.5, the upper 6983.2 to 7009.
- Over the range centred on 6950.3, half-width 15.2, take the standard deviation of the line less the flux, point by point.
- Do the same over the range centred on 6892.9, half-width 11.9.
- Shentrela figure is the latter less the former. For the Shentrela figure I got -0.11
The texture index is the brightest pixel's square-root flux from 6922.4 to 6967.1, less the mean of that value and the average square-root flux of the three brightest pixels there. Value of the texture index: 0.004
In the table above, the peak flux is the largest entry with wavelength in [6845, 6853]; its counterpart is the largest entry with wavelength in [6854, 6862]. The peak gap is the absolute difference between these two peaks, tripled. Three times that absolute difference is 1.6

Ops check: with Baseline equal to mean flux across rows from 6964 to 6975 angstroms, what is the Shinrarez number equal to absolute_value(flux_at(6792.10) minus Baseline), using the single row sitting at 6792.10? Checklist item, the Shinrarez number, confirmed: 1.3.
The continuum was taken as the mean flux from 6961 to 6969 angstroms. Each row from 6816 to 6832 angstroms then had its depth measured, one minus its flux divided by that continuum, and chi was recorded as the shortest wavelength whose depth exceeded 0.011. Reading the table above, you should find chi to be 6818.74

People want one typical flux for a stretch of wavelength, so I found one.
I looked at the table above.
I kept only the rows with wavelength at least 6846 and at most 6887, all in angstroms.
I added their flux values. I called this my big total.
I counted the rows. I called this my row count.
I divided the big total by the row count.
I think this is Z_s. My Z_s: 24.5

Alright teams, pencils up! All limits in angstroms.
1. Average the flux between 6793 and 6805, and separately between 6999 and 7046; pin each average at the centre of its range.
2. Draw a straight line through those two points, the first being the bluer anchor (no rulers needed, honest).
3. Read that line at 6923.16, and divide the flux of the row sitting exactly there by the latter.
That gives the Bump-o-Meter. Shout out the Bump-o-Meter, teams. 1.03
